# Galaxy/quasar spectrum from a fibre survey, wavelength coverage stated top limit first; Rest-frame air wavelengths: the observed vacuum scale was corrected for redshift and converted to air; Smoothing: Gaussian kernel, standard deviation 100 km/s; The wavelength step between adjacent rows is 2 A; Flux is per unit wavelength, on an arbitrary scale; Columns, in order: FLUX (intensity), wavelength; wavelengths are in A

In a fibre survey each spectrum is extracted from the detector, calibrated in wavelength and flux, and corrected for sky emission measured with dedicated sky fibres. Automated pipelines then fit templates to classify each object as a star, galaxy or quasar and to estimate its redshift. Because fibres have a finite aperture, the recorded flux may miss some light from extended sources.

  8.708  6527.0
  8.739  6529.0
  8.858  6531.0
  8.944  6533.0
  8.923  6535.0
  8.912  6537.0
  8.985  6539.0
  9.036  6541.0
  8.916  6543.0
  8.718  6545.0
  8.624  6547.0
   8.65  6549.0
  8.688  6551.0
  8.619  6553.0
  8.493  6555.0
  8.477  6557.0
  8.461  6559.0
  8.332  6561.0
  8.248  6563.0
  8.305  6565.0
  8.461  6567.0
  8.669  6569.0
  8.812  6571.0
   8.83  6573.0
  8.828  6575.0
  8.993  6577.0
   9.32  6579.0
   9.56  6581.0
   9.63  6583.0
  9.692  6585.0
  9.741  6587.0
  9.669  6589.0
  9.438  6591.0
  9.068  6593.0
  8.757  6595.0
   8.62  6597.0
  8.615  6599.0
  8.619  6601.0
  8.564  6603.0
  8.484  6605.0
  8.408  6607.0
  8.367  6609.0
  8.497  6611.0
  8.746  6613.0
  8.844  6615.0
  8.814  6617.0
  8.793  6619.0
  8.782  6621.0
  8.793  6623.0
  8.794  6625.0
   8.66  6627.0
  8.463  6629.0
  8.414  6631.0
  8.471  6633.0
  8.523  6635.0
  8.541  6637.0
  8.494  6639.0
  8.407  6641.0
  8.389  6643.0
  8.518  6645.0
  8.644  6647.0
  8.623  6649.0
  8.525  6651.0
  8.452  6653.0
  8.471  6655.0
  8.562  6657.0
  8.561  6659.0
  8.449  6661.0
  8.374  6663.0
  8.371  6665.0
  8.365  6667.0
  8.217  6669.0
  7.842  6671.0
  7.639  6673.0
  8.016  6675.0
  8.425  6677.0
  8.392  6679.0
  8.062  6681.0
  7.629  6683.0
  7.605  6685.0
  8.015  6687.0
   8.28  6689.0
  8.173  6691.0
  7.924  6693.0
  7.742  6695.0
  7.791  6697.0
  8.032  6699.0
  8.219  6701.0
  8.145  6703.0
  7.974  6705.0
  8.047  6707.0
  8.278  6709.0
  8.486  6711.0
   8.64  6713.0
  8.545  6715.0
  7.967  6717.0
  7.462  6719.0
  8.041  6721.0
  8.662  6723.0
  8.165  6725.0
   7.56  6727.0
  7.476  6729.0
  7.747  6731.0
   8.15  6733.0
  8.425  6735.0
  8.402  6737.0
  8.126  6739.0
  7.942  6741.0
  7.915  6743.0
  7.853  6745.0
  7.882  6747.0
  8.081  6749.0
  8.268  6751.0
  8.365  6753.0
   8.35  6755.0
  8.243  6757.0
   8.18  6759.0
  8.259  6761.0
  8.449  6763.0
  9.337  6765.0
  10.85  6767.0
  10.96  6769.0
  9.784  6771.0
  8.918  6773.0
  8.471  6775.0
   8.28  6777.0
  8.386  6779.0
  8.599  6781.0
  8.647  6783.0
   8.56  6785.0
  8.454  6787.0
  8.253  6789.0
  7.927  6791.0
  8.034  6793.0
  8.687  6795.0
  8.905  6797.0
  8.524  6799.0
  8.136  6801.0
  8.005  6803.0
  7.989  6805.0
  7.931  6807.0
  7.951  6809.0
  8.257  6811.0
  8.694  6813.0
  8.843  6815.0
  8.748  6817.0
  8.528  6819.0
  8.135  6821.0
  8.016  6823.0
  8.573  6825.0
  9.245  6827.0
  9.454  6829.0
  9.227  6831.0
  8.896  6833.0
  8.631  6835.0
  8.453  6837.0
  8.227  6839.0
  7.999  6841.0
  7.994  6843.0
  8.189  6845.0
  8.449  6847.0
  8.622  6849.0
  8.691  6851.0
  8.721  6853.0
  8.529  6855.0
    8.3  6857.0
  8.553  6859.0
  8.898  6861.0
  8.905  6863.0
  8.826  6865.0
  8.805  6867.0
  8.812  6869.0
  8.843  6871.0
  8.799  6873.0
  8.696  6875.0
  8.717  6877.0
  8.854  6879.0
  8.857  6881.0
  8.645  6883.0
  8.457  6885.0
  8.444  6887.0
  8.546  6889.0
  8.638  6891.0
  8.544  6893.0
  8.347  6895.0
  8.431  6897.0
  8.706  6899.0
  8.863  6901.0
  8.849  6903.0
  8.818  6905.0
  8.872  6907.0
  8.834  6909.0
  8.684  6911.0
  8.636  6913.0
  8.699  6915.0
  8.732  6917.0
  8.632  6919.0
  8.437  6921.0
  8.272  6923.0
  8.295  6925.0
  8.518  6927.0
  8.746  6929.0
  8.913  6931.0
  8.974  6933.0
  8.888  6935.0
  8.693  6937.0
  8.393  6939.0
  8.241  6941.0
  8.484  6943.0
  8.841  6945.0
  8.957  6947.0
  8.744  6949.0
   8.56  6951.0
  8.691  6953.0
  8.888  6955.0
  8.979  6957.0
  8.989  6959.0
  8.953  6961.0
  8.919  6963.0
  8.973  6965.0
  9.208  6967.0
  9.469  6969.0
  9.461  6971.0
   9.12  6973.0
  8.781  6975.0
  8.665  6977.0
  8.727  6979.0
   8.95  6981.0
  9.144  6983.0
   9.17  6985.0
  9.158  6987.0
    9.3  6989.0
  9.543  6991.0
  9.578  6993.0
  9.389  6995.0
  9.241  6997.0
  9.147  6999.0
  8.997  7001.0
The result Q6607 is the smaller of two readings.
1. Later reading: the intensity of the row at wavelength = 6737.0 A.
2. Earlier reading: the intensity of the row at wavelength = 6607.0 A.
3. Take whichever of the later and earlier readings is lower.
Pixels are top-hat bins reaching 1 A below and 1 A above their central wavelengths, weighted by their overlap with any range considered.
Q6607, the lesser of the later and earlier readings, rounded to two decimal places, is 8.40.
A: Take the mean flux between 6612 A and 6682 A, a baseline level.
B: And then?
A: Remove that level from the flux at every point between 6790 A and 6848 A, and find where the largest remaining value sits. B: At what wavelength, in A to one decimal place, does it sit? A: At 6829.0 A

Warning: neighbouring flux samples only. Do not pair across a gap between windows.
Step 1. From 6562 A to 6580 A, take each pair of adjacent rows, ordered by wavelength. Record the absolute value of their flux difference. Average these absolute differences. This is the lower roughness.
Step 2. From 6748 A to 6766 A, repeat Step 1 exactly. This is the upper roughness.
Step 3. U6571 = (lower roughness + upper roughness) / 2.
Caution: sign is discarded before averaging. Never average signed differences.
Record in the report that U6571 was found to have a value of 0.17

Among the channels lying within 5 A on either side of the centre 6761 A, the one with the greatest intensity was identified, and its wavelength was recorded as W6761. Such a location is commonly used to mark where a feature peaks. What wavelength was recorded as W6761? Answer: 6765.0 A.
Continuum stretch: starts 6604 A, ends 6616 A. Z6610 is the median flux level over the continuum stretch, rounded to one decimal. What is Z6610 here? 8.5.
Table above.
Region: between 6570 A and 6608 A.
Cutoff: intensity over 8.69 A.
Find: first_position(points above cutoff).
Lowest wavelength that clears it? 6571.0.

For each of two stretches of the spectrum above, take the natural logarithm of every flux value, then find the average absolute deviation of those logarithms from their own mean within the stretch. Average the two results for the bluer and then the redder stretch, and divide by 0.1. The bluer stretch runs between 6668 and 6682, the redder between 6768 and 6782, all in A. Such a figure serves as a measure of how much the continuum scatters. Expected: 0.534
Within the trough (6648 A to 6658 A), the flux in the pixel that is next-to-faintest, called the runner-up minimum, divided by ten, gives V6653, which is 0.847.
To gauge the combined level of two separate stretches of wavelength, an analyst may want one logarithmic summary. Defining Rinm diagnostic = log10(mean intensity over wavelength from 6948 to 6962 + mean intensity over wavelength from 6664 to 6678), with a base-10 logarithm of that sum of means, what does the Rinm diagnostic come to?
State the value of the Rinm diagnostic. 1.23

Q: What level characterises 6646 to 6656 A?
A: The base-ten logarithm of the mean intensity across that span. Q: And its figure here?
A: 0.932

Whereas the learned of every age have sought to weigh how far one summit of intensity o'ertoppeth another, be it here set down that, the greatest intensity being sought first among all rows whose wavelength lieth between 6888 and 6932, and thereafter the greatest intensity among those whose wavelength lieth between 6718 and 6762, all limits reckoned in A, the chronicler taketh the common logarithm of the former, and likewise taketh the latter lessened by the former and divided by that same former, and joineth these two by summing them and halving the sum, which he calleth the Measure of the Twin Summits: 0.46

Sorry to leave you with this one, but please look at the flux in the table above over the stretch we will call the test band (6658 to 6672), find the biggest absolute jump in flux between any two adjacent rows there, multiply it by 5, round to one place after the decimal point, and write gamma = 1.9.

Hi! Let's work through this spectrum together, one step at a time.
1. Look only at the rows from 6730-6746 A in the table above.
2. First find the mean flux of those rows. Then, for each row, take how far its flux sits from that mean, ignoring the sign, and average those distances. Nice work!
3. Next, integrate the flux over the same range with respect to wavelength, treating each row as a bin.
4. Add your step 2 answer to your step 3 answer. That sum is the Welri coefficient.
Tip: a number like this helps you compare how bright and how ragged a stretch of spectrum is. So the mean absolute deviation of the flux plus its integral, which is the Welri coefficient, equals 129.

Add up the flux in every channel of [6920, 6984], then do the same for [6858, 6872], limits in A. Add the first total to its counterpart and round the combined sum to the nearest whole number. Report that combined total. 344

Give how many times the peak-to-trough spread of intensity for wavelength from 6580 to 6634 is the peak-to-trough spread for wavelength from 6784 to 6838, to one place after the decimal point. 0.9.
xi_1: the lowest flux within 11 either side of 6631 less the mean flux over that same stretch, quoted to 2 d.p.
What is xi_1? -0.17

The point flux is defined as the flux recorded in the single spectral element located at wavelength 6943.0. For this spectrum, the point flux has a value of 8.484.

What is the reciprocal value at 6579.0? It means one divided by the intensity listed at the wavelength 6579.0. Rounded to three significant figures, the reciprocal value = 0.107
